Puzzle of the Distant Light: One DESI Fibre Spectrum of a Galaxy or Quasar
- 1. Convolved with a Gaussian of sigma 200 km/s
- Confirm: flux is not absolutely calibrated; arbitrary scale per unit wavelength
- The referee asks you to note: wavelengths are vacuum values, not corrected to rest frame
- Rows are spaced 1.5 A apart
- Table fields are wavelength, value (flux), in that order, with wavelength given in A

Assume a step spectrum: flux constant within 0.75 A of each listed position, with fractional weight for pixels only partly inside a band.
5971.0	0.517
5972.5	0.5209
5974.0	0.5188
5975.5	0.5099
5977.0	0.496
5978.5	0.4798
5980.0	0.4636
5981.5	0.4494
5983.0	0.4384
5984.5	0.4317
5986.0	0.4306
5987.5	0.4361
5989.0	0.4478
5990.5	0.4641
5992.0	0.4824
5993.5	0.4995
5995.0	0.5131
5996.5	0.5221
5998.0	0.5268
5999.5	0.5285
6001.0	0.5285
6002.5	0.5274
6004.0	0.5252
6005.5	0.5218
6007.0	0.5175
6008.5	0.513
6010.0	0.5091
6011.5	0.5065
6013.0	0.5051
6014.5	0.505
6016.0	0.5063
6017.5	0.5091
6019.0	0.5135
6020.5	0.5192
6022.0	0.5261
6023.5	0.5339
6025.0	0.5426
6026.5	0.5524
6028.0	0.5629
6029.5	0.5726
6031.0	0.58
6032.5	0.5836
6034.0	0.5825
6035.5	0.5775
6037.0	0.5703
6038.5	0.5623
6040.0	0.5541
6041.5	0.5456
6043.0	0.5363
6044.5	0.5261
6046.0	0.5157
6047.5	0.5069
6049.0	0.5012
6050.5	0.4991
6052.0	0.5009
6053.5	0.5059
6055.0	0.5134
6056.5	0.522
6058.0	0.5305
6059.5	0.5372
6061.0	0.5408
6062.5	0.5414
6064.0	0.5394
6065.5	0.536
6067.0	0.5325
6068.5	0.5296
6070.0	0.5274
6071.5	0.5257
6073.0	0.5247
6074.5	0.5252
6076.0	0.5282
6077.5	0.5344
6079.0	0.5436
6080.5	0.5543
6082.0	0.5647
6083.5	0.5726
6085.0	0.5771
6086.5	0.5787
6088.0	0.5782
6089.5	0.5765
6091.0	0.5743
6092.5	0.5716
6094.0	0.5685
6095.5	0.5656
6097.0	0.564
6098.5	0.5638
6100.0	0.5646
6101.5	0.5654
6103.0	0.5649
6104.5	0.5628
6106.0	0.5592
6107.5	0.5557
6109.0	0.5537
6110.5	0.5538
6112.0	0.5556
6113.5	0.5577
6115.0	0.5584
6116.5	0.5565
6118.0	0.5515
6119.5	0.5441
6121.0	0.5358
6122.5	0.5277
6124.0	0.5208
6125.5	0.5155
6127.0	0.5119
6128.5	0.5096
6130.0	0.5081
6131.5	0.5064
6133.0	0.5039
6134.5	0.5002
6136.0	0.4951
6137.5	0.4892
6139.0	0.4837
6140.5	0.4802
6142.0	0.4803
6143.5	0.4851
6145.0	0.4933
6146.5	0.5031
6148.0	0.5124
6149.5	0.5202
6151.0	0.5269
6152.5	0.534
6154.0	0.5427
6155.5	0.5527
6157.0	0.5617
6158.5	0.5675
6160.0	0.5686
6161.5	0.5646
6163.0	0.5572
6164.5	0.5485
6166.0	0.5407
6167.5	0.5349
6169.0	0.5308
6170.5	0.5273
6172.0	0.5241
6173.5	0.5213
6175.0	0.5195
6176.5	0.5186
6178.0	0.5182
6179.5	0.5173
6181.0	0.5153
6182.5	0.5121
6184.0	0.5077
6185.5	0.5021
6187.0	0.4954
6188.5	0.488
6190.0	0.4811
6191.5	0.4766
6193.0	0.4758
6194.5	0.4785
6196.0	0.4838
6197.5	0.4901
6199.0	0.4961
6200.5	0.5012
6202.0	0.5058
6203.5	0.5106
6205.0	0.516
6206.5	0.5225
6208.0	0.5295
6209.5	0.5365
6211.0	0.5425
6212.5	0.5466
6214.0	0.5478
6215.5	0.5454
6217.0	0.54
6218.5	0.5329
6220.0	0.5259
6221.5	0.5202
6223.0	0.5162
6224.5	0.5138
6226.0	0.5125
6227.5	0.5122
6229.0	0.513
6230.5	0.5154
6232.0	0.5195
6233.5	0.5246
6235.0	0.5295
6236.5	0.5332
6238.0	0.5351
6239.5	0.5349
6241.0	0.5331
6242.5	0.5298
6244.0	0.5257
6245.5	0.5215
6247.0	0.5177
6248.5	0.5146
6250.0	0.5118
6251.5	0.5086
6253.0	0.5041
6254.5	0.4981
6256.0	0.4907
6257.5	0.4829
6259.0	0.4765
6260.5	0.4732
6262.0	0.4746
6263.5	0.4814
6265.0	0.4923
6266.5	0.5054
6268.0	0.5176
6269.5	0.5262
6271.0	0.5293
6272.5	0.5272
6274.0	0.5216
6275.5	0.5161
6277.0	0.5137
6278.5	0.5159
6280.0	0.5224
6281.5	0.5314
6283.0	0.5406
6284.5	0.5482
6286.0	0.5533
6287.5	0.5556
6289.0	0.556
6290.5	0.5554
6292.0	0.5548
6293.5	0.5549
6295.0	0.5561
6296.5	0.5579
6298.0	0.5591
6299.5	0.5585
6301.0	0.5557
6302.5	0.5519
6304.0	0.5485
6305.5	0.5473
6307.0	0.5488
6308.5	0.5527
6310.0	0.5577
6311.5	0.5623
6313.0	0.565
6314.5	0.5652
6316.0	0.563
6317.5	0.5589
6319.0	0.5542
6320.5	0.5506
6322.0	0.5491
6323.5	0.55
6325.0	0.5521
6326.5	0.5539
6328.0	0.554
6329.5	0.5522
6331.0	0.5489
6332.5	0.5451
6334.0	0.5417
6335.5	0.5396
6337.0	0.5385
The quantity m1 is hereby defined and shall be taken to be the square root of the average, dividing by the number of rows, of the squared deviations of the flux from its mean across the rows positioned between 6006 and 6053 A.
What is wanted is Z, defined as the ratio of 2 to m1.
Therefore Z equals 71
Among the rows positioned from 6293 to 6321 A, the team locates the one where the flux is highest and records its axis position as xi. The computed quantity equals 6314.5 A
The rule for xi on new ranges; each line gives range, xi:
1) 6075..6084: 6083.5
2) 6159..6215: 6160.0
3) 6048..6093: 6086.5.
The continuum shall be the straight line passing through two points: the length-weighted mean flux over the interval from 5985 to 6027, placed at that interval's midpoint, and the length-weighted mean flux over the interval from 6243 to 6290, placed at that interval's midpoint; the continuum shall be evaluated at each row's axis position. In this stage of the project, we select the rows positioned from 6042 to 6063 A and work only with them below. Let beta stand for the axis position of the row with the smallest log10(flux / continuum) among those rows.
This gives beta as 6050.5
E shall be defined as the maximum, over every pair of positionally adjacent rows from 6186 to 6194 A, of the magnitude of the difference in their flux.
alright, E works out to 0.0074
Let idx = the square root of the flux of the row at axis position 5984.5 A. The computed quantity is 0.66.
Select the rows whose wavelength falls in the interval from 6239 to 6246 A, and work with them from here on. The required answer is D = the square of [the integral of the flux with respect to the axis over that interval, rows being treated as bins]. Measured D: 14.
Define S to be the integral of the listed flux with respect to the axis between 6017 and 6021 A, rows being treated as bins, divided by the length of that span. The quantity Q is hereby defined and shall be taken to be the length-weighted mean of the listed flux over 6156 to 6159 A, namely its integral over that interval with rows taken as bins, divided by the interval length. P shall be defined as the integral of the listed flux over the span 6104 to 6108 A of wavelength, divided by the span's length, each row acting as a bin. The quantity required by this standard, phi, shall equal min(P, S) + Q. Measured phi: 1.08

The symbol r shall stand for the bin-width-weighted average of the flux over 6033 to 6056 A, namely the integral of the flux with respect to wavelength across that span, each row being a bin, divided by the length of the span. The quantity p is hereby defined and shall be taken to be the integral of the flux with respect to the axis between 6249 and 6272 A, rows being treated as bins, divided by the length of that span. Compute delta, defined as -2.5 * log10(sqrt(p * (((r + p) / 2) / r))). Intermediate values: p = 0.50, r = 0.534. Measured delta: 0.40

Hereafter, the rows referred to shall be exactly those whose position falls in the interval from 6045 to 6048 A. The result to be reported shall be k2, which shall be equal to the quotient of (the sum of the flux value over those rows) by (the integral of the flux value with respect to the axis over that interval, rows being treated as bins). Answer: 0.665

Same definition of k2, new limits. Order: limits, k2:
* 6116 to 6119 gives 0.668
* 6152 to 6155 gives 0.665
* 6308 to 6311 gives 0.666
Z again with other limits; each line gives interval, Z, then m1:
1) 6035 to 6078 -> 105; 0.019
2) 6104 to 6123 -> 207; 0.010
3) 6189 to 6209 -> 114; 0.018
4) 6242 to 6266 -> 108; 0.018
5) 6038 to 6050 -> 96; 0.021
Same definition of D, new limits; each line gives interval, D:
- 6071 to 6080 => 23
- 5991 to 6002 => 32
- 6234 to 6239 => 7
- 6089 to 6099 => 32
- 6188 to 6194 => 8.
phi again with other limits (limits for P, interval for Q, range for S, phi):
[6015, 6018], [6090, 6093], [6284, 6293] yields 1.08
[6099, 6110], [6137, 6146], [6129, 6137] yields 0.99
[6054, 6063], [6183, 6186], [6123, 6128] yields 1.02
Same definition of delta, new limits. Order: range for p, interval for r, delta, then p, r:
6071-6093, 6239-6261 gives 0.29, 0.56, 0.508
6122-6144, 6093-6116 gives 0.40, 0.50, 0.561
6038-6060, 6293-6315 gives 0.37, 0.52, 0.556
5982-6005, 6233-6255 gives 0.41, 0.49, 0.522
